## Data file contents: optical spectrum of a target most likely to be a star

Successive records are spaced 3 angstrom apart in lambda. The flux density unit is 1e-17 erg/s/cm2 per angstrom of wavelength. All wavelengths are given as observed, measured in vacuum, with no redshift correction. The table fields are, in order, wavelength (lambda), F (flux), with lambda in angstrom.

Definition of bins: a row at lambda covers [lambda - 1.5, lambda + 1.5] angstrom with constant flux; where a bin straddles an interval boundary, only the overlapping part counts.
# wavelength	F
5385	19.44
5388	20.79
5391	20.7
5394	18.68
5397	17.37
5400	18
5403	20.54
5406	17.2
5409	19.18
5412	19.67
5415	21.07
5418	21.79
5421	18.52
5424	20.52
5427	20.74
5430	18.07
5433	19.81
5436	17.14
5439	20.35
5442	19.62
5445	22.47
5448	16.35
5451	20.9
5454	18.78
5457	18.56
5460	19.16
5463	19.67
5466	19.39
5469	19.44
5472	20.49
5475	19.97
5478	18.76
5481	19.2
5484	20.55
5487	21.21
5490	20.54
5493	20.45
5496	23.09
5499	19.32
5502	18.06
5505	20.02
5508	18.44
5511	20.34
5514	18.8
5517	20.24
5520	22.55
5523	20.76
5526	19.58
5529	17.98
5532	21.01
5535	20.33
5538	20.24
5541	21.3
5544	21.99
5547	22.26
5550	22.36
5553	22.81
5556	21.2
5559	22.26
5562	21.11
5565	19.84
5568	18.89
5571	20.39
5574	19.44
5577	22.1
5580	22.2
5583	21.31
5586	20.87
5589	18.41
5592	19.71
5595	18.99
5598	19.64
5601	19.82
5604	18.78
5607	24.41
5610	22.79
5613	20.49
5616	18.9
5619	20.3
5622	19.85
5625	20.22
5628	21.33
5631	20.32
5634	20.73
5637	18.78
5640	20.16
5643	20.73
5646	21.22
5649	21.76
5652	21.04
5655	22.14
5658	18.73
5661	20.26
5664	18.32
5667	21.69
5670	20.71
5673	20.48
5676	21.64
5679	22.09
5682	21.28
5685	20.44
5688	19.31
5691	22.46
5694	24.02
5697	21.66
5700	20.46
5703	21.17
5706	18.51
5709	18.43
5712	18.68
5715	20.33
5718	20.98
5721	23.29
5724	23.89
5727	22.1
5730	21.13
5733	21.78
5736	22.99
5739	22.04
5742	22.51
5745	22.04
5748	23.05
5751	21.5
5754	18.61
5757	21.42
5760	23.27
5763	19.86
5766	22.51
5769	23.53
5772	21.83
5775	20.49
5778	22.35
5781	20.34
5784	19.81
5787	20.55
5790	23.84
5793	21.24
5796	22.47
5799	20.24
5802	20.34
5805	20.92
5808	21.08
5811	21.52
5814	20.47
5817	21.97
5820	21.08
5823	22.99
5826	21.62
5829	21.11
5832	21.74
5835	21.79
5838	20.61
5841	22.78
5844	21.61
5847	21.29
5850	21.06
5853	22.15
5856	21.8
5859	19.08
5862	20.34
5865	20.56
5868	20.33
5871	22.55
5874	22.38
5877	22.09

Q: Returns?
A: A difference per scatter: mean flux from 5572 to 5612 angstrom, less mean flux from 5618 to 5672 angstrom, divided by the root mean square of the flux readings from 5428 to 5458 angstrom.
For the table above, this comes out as 0.010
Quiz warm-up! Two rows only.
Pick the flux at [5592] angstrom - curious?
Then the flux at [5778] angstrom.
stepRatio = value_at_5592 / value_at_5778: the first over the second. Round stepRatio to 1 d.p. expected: 0.9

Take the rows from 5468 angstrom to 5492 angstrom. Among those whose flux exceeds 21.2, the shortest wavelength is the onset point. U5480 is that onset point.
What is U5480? 5487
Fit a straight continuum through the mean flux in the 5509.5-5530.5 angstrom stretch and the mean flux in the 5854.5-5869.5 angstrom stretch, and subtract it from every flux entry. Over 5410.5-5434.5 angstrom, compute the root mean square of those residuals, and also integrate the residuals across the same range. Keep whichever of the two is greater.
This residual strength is 2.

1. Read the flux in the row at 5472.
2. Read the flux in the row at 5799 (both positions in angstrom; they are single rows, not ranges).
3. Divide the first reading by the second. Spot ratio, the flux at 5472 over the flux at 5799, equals 1.01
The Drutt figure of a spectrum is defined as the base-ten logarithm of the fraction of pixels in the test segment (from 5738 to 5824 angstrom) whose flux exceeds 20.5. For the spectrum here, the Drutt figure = -0.14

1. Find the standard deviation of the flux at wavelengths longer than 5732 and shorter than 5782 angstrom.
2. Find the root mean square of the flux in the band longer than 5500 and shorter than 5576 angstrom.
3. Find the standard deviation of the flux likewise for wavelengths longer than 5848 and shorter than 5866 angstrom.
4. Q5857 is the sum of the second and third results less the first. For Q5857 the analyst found 20.3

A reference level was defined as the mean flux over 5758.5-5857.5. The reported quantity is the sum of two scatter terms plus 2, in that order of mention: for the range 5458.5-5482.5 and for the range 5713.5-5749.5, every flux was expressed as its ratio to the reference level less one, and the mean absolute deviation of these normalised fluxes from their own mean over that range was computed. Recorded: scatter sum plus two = 2.06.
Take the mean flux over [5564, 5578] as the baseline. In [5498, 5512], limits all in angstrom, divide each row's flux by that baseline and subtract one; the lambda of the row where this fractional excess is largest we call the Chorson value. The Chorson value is 5511 angstrom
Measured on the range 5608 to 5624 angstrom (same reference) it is 5610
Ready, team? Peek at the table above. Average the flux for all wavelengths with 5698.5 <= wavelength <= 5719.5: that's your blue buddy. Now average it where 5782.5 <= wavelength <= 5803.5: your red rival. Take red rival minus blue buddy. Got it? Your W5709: 1.4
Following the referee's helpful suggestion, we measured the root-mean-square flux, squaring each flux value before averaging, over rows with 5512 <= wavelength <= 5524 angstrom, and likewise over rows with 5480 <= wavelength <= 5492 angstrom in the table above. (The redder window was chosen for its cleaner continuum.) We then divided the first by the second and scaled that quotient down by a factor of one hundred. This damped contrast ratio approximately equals 0.0101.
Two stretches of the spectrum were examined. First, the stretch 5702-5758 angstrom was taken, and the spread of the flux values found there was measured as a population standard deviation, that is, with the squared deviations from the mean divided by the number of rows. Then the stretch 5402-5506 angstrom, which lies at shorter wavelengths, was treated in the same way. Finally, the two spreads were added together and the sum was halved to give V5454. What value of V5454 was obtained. 1.53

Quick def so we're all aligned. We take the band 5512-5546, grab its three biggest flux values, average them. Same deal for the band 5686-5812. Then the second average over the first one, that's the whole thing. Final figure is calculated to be 1.09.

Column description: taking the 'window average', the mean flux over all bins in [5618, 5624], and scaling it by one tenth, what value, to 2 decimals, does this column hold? 2.01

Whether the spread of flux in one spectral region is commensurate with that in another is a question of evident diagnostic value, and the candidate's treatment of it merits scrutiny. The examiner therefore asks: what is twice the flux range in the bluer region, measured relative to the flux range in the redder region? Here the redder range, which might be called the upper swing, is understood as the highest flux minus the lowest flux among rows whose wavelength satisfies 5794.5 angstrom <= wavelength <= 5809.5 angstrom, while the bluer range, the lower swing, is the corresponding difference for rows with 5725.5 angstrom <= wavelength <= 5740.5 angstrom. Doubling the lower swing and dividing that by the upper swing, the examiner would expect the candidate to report 1.7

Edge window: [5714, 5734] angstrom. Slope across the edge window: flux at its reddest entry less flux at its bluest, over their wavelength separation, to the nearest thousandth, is 0.081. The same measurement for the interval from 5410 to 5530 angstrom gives -0.014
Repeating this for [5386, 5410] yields -0.077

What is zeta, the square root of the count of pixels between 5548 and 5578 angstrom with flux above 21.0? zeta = 2.45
